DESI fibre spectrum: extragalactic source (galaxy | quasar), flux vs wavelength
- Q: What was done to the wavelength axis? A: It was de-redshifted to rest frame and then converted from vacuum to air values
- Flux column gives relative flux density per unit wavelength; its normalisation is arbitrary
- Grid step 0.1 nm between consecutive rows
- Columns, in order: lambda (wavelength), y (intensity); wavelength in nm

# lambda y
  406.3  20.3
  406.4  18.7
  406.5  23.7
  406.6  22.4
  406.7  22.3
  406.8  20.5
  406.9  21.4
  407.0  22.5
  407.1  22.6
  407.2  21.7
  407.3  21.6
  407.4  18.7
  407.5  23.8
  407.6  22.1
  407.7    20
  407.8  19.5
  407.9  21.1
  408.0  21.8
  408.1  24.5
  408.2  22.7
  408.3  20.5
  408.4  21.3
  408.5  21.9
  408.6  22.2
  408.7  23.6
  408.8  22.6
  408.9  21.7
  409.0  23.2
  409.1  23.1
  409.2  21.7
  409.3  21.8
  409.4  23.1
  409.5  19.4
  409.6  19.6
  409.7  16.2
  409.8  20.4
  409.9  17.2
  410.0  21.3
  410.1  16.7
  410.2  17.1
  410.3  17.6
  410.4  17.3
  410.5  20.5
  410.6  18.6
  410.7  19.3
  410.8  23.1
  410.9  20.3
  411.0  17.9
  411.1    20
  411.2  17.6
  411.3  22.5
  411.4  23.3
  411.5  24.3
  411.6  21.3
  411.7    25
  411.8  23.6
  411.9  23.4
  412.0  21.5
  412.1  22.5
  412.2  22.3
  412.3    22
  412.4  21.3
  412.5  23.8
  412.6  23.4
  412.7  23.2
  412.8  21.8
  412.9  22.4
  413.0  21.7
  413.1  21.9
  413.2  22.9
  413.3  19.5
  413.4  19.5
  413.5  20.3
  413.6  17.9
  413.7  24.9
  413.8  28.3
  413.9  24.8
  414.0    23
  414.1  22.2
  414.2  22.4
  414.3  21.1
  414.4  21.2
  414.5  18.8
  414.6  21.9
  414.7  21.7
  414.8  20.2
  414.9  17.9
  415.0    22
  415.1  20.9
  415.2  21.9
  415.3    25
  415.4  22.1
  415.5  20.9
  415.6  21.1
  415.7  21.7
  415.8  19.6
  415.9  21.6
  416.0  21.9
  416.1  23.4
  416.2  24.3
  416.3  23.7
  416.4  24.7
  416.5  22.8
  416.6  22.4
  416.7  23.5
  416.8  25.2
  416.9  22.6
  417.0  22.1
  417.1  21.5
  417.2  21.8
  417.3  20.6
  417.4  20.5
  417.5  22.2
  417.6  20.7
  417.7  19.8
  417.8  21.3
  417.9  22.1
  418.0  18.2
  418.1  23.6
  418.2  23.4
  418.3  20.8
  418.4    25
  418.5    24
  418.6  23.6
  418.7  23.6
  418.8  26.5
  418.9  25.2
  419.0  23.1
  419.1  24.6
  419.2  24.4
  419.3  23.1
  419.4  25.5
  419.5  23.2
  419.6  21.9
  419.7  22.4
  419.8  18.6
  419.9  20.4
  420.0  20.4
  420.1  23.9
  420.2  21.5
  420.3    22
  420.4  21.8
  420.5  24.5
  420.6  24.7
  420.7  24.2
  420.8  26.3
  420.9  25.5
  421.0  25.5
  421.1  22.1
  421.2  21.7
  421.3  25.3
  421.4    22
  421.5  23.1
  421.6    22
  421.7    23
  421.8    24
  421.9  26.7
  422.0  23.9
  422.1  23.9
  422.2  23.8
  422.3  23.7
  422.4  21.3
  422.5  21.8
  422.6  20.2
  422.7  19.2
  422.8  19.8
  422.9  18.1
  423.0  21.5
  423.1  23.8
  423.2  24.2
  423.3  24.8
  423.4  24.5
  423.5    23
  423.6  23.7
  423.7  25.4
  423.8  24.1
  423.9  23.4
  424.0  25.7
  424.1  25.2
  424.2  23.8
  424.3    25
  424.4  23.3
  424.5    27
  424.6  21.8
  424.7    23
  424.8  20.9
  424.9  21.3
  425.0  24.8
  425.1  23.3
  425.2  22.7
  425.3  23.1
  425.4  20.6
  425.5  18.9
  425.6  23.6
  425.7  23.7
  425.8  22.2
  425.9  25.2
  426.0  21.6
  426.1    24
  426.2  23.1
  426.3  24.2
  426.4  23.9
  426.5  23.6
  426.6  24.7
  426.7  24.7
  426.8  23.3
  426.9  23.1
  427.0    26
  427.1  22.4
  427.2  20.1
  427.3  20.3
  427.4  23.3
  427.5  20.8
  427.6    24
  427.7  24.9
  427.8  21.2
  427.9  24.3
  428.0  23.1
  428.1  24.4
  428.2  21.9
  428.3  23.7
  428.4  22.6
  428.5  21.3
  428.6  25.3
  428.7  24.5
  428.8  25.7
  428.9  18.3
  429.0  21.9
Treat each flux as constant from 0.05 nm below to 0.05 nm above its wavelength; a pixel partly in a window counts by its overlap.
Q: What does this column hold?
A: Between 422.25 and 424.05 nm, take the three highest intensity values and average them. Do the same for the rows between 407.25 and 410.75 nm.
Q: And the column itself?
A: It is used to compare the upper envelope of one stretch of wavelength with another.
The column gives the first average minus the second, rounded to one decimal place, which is 1.3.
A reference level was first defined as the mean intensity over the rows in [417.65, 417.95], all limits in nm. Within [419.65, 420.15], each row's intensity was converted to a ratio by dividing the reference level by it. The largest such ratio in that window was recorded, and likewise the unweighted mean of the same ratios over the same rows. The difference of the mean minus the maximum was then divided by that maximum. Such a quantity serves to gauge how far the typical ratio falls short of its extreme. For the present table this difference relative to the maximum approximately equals -0.11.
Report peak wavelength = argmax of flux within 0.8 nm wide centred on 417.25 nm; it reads 416.9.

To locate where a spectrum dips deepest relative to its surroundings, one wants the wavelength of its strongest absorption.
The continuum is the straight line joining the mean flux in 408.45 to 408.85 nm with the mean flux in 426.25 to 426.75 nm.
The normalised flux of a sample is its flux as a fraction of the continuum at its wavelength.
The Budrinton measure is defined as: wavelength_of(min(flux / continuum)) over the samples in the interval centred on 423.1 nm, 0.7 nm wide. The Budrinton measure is 422.9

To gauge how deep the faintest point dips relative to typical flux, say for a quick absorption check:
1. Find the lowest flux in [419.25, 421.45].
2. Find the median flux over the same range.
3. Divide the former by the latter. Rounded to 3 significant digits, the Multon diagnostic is 0.818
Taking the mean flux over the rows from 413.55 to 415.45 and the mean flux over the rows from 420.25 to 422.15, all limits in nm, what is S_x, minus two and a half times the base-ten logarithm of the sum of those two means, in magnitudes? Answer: -4.152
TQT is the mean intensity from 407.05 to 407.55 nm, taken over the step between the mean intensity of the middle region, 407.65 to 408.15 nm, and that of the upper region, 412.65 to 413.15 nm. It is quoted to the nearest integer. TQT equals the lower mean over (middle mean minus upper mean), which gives -26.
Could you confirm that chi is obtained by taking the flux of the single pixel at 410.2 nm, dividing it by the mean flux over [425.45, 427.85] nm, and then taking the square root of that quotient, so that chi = 0.86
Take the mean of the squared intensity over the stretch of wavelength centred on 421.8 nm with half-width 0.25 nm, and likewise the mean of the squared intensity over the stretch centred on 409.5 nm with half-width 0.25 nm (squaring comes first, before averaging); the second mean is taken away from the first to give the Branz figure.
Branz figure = 168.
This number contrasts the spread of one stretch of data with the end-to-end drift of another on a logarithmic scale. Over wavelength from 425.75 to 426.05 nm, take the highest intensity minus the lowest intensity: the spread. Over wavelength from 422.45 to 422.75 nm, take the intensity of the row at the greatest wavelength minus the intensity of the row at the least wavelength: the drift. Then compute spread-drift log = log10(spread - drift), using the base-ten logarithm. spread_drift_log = 0.79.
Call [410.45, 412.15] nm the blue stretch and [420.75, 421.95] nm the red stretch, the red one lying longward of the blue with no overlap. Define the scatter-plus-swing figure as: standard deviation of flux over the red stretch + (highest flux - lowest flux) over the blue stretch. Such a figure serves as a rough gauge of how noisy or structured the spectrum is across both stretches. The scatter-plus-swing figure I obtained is 9.2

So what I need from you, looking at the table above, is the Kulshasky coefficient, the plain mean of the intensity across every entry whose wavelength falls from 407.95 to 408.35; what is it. 22.4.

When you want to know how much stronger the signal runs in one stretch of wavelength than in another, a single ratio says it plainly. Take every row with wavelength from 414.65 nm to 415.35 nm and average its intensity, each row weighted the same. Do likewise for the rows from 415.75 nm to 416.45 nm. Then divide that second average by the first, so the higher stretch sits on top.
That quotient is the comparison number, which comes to 1.06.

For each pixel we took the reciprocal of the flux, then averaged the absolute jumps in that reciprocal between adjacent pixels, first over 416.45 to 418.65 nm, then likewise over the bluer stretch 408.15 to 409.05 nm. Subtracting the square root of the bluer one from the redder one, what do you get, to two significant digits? -0.044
